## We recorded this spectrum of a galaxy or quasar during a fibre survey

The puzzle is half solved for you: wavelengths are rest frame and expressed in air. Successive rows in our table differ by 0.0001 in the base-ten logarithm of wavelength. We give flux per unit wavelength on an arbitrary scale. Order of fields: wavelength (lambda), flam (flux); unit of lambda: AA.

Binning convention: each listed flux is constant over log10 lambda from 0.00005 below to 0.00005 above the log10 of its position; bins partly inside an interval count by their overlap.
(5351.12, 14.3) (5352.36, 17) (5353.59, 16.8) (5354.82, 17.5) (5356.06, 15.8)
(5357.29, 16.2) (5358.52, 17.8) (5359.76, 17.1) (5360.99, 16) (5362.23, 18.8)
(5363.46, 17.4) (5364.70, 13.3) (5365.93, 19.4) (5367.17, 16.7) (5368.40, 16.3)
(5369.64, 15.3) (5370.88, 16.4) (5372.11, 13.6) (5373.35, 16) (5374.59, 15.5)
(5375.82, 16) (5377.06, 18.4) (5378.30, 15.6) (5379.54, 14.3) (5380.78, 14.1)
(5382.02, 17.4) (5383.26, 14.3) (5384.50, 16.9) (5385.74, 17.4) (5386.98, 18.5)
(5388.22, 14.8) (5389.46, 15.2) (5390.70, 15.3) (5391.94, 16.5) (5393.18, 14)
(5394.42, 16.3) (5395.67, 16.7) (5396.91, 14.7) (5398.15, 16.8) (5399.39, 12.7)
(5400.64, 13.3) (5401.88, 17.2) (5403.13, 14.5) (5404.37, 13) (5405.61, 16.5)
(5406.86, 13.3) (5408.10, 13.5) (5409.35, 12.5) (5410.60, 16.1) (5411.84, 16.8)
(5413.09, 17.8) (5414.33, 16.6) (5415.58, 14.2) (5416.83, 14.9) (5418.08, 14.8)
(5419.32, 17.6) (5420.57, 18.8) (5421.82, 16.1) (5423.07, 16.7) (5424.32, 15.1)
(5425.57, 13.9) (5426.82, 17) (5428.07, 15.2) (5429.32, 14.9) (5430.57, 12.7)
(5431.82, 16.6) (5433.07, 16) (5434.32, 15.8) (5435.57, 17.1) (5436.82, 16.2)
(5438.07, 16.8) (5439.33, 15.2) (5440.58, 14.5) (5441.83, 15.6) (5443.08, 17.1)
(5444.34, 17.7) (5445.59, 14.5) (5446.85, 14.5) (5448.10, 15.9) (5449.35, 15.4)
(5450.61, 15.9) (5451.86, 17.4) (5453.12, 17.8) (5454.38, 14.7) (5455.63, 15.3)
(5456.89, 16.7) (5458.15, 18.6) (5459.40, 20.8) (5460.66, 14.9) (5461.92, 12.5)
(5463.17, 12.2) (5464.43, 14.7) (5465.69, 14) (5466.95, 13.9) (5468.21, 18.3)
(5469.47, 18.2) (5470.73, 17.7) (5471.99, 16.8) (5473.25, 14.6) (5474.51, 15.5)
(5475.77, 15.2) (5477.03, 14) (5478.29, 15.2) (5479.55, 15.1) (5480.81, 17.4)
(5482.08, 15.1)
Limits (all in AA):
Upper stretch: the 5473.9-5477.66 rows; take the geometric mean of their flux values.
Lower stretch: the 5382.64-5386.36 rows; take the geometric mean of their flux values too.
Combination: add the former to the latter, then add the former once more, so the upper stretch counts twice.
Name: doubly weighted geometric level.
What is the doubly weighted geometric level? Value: 45.9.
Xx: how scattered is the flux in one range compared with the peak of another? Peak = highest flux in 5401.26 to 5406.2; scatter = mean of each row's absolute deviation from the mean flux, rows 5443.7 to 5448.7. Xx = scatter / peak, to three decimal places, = 0.067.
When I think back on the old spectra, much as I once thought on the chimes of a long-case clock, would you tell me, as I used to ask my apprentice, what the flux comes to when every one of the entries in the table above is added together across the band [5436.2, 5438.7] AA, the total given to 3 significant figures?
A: 33.0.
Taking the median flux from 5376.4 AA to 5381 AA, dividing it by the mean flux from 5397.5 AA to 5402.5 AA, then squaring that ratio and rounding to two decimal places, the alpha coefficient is 0.99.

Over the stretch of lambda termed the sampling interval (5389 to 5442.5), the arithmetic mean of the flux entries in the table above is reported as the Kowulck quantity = 15.47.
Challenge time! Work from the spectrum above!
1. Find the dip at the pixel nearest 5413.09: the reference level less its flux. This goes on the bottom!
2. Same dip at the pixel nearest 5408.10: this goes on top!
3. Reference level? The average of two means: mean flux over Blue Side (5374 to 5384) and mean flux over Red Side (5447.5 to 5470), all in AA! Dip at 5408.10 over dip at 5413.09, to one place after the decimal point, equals -1.2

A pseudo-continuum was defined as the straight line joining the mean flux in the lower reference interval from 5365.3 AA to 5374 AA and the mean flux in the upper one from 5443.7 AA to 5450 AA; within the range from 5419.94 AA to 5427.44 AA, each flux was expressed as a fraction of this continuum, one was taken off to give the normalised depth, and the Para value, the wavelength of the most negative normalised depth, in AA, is 5425.57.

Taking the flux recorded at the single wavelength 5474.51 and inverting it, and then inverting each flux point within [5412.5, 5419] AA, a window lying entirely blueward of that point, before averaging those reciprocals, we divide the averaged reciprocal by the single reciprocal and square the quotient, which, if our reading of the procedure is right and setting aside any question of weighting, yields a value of 0.99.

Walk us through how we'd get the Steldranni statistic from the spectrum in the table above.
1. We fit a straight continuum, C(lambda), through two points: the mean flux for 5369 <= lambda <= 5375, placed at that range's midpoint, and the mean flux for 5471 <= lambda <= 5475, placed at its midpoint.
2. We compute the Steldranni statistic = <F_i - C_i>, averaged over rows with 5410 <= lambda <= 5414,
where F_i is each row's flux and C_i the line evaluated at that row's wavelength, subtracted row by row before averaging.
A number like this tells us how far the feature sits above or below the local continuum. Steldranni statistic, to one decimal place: 1.4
